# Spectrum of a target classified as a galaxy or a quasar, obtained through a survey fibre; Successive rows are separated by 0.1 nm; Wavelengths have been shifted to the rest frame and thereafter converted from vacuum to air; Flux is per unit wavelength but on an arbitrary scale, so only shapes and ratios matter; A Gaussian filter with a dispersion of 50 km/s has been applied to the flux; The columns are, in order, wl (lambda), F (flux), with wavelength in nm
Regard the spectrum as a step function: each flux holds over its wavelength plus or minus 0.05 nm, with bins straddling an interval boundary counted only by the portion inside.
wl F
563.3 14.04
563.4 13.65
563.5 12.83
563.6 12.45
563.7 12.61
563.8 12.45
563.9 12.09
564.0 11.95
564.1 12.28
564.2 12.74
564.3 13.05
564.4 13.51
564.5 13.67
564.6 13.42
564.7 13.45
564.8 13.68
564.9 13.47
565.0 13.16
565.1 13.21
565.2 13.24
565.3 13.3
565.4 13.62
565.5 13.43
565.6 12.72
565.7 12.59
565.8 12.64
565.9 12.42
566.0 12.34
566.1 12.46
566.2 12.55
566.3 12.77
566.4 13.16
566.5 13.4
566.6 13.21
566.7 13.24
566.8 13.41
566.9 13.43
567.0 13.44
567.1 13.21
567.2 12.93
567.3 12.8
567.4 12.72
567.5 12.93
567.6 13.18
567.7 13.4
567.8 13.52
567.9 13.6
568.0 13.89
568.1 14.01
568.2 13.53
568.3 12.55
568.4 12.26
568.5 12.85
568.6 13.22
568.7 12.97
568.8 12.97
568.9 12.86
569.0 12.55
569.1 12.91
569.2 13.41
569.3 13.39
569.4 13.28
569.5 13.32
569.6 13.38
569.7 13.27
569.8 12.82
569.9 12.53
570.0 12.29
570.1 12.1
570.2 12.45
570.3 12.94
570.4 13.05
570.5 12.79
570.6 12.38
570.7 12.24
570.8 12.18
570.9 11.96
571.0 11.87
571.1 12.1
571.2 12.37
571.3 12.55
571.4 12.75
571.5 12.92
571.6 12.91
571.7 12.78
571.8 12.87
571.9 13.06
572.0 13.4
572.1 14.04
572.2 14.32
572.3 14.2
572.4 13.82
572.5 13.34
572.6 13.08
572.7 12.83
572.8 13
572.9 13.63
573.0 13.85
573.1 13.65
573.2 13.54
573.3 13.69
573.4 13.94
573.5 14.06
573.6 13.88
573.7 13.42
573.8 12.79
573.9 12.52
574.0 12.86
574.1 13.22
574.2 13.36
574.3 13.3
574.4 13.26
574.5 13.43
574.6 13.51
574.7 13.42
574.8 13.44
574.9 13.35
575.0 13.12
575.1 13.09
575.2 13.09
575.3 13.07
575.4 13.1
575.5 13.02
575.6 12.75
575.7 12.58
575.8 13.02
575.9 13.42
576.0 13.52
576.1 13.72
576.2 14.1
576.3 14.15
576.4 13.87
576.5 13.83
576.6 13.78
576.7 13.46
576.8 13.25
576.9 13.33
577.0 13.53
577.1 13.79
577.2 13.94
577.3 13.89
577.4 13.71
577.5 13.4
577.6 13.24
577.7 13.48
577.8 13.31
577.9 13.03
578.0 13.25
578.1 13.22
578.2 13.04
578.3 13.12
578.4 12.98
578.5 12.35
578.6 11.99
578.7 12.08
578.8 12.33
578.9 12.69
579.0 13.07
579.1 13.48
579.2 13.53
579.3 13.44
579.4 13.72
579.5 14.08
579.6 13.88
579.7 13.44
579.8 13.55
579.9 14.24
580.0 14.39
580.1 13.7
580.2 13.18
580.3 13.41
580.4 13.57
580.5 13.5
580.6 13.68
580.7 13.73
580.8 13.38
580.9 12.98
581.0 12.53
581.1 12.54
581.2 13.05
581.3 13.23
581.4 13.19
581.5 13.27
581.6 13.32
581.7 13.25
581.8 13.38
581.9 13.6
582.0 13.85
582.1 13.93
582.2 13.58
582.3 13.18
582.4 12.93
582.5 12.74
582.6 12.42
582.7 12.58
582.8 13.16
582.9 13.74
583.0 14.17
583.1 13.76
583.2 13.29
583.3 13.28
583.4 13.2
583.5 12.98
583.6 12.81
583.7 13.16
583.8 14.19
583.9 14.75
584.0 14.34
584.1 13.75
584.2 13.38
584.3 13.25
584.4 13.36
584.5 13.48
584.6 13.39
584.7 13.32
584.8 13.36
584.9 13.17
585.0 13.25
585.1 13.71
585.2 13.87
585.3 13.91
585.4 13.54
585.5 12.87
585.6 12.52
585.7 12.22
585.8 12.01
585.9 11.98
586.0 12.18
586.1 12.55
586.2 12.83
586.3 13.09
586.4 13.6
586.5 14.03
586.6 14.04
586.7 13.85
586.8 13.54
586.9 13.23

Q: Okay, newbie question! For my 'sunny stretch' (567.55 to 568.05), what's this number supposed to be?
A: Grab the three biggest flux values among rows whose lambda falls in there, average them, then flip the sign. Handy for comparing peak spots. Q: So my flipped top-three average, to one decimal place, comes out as -13.7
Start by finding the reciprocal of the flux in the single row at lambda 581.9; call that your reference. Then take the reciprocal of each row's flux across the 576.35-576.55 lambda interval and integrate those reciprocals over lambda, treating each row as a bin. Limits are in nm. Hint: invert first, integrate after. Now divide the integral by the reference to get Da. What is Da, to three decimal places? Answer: 0.196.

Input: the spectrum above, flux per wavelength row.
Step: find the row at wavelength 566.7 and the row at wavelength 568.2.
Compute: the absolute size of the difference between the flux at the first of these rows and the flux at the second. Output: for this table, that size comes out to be 0.29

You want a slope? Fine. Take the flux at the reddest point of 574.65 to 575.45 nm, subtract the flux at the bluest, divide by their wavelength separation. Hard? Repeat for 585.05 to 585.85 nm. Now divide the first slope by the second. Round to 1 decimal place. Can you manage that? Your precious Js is 0.2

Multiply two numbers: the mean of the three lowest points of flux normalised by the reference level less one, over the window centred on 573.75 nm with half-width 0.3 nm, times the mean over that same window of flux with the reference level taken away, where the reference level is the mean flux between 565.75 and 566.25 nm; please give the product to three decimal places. 0.015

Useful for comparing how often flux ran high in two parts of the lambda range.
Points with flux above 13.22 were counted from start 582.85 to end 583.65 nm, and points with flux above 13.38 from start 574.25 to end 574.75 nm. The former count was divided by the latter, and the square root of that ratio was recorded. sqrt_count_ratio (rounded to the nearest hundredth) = 1.29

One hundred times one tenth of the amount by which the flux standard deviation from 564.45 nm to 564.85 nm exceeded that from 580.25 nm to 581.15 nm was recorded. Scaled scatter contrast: -3.2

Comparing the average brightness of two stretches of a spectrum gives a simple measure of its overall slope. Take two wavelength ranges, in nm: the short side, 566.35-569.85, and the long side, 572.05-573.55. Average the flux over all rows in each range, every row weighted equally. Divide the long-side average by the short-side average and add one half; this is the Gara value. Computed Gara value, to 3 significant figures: 1.54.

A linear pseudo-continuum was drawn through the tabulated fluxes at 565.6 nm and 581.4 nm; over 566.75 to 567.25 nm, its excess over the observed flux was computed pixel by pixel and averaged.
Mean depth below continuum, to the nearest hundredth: -0.52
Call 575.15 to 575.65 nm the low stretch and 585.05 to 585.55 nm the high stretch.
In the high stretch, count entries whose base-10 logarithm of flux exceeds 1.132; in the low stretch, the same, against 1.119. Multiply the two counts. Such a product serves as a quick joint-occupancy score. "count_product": 0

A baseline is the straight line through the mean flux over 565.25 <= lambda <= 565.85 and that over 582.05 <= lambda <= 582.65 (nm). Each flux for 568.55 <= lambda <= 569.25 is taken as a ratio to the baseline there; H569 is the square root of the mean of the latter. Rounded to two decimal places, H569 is 1.00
